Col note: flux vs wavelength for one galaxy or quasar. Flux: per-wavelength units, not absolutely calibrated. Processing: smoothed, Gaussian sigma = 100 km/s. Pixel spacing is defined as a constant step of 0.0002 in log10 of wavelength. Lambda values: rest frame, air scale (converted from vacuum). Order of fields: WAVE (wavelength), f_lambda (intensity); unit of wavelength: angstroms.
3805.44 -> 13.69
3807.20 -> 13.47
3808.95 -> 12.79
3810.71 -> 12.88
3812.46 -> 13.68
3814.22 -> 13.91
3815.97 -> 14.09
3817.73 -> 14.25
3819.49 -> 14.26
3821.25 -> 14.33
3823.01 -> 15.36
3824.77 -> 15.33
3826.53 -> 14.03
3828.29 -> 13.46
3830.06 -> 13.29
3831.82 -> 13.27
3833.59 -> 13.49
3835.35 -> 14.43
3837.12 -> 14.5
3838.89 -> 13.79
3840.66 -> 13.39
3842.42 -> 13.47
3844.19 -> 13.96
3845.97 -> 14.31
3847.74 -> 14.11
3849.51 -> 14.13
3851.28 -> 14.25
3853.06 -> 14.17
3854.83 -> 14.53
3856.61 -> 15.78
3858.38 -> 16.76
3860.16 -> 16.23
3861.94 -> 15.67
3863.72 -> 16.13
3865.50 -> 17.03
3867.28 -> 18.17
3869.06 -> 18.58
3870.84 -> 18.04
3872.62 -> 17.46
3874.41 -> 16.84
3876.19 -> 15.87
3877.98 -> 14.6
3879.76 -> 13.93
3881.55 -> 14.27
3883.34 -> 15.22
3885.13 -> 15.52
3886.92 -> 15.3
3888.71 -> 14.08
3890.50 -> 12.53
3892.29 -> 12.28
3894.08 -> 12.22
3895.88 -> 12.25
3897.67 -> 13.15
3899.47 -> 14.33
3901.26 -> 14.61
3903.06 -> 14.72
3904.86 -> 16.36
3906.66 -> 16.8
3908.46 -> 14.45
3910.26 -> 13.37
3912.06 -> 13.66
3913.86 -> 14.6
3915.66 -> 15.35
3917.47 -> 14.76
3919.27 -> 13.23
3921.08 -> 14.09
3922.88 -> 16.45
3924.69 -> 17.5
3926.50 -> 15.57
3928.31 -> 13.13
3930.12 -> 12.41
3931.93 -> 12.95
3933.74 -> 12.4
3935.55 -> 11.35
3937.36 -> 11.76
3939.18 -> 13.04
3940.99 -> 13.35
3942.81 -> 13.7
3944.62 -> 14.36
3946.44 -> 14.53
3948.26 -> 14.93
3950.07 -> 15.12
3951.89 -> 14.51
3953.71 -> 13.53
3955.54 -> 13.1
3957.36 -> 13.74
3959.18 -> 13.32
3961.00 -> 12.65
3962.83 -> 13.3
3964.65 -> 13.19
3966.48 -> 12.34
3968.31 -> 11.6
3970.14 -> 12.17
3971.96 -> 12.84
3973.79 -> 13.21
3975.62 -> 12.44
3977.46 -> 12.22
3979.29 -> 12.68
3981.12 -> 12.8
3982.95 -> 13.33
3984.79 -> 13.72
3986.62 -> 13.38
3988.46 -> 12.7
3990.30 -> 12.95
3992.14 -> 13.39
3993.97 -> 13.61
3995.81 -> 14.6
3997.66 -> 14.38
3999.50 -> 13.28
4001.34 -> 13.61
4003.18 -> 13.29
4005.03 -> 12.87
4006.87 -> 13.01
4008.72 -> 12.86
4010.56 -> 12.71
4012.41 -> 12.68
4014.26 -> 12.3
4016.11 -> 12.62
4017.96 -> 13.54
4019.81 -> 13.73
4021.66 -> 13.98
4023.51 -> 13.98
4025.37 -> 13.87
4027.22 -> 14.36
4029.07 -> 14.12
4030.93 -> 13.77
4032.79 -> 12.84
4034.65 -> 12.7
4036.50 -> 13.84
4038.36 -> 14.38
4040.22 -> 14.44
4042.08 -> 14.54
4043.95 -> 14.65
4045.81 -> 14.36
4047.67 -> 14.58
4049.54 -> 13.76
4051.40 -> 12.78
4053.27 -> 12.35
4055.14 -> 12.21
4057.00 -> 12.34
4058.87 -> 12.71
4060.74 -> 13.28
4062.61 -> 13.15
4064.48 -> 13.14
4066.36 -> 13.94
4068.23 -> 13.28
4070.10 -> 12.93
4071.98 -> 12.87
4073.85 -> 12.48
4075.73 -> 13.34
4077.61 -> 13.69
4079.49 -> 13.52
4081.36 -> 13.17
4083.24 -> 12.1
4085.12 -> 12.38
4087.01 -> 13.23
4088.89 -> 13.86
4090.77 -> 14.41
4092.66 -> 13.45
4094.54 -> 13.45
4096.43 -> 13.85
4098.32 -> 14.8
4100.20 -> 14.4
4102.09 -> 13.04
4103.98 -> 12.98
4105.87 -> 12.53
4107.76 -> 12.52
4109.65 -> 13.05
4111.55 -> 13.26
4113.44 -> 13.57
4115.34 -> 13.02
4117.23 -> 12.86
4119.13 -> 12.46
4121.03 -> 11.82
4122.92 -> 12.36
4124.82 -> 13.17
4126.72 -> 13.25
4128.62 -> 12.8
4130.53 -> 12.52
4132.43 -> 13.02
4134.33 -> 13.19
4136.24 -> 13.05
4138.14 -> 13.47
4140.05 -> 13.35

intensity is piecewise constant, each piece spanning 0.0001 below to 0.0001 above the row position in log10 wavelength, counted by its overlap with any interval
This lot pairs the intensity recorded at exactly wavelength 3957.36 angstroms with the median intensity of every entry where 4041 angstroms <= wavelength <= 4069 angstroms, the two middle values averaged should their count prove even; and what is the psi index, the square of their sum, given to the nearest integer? 730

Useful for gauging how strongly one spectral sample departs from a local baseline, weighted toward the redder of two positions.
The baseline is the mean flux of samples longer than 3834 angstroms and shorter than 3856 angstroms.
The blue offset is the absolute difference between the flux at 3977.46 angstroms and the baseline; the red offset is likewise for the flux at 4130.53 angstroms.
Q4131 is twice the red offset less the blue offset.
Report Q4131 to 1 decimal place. 1.3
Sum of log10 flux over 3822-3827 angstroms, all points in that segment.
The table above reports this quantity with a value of 3.52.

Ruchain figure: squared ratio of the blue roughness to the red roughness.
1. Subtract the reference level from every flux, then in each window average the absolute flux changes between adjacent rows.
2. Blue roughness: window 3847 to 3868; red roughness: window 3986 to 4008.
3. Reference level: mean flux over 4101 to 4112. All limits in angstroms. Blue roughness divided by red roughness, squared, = 1.6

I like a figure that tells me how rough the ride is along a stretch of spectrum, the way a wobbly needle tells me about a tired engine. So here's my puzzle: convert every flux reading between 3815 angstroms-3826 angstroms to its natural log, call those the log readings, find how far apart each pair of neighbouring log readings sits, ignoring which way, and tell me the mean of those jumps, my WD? 0.018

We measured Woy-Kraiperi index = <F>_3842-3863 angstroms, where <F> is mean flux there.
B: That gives 14.8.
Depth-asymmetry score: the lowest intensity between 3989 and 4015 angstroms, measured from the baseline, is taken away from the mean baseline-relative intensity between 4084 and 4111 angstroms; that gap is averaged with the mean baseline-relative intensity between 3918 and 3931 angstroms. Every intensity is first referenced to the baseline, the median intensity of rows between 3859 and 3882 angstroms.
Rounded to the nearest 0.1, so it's -0.2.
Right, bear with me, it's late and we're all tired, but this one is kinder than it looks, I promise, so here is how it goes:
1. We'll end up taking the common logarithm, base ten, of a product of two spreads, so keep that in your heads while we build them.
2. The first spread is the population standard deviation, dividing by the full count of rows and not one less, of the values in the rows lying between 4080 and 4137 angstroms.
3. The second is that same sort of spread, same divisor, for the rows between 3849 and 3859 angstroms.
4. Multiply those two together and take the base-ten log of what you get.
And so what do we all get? -0.18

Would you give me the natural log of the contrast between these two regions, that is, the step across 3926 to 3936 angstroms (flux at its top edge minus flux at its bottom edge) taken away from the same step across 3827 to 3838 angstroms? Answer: 1.7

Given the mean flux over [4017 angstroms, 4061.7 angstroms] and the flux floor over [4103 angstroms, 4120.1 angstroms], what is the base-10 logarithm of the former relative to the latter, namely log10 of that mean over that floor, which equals 0.039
